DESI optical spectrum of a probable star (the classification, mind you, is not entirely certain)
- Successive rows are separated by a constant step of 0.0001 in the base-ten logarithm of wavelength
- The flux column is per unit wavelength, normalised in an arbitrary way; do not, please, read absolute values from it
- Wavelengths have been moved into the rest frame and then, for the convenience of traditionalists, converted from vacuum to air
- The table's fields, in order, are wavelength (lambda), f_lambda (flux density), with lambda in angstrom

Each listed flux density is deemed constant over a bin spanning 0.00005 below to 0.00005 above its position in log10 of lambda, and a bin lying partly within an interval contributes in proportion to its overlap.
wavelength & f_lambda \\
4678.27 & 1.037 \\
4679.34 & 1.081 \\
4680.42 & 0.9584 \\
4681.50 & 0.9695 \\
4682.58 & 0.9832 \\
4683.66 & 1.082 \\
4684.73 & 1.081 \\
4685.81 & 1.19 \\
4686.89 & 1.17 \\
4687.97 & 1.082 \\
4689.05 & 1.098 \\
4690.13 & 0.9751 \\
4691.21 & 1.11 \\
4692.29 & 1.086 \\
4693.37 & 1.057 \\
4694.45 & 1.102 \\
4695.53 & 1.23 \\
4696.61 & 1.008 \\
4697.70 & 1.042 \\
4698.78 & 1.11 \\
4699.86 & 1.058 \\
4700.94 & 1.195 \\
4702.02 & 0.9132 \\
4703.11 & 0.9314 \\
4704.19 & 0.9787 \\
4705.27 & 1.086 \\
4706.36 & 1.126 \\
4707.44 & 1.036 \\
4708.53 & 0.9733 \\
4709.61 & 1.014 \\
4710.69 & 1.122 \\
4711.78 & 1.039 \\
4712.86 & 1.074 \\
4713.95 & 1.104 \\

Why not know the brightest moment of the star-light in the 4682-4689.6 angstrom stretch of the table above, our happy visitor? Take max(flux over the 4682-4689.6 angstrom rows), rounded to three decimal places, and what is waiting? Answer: 1.190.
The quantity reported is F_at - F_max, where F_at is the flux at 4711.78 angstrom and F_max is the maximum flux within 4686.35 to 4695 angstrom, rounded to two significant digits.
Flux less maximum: -0.13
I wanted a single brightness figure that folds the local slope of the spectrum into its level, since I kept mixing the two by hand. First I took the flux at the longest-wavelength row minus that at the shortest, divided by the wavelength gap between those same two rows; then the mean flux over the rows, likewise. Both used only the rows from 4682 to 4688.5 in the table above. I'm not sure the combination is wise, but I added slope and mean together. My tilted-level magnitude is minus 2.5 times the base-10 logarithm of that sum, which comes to -0.12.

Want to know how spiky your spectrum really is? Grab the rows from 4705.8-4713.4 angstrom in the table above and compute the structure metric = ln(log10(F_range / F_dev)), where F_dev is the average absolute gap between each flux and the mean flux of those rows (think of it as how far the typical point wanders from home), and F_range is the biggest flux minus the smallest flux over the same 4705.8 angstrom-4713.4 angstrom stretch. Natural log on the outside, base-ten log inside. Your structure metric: -0.63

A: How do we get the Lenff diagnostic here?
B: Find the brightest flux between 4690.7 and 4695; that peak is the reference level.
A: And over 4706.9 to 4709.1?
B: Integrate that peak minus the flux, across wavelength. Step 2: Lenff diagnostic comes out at 0.23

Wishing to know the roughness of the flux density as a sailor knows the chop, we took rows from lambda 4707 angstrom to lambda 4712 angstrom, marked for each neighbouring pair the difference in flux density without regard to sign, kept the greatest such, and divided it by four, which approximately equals 0.027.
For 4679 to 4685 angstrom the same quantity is 0.031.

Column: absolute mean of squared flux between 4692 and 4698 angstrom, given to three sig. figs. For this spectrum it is 1.19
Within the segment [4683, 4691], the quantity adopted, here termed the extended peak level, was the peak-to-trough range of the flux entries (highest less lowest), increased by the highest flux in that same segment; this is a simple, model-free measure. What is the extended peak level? 1.40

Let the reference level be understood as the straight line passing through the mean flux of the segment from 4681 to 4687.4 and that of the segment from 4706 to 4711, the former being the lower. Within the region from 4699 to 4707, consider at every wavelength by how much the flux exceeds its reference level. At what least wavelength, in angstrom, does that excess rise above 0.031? 4700.94 angstrom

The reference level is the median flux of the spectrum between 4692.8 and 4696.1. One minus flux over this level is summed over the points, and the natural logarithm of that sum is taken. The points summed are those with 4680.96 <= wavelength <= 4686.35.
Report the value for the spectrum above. -1.7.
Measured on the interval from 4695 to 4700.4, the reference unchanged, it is -2.9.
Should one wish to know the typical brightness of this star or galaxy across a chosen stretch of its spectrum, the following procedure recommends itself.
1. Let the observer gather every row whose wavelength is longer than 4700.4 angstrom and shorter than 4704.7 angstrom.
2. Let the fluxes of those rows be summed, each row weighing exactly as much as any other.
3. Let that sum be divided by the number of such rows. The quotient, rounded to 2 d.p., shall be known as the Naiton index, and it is 1.00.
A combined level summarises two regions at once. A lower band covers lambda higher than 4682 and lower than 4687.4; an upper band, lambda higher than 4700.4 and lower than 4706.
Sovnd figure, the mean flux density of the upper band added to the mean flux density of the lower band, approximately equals 2.12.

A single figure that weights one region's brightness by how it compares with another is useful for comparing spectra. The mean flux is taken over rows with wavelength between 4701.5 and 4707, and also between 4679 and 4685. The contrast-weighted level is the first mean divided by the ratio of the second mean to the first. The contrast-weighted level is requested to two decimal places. 0.99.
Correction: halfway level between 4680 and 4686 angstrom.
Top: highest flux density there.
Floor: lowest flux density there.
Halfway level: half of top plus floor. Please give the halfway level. 1.07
